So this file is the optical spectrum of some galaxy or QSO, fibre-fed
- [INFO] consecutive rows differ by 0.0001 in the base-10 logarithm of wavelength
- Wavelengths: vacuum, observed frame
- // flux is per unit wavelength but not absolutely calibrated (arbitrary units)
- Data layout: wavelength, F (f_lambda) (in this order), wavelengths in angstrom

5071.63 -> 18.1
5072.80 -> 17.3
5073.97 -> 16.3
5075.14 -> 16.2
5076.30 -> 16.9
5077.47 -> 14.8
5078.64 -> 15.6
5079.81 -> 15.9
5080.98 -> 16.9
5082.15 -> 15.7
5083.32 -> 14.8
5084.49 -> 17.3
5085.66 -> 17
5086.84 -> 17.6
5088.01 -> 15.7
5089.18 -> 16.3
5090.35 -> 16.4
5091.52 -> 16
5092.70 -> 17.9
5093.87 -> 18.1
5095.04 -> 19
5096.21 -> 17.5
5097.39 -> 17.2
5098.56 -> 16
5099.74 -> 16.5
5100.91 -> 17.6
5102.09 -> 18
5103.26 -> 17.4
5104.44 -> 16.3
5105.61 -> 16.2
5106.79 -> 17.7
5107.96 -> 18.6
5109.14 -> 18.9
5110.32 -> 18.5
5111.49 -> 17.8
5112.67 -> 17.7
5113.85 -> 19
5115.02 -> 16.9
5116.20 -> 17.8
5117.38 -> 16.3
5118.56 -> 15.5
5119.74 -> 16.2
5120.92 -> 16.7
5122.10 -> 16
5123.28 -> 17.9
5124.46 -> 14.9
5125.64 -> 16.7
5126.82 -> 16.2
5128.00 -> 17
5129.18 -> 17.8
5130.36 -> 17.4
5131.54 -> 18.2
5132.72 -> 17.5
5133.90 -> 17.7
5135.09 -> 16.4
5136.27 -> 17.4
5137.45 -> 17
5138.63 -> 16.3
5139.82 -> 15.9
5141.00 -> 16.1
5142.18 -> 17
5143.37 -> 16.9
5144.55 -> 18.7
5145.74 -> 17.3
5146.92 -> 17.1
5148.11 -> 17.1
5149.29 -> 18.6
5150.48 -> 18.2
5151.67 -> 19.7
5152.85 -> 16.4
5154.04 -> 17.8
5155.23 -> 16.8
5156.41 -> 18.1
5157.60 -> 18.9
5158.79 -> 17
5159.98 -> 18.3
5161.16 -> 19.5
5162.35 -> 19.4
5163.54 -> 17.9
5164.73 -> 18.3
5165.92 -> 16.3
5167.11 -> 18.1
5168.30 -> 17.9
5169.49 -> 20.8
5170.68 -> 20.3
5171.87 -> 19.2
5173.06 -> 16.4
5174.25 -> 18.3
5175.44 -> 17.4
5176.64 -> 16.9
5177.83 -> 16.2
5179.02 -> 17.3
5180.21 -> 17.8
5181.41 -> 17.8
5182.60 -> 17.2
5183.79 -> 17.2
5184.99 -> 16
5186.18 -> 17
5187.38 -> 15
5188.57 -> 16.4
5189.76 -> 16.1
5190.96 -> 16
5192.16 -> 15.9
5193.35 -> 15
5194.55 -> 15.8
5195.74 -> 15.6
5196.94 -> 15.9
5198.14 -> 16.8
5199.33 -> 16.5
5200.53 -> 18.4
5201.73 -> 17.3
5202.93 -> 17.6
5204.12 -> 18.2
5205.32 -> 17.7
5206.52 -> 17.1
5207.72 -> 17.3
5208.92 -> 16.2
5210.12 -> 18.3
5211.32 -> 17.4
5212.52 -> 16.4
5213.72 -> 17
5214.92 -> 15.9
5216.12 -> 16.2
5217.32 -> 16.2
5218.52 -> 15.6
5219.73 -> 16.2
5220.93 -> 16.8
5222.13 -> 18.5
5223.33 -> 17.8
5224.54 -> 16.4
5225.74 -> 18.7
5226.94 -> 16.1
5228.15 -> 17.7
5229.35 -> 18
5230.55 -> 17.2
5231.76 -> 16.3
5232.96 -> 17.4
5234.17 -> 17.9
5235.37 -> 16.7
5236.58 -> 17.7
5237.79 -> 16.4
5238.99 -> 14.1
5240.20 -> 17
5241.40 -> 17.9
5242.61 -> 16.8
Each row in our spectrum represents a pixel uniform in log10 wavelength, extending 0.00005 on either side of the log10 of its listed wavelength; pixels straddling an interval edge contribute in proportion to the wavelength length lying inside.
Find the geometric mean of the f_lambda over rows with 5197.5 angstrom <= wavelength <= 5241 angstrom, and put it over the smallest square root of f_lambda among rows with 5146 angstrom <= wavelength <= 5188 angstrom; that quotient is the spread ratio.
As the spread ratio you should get 4.39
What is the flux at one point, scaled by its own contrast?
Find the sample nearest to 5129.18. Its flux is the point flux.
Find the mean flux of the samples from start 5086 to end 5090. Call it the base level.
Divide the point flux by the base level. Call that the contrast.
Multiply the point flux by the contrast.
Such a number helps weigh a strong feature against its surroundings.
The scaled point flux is 19.2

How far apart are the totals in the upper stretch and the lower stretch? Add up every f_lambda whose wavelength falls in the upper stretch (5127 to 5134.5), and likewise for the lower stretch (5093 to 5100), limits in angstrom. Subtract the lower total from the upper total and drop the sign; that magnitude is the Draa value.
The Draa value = 1.3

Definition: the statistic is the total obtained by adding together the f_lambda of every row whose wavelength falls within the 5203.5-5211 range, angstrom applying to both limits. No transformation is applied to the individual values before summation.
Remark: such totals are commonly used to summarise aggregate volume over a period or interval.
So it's 105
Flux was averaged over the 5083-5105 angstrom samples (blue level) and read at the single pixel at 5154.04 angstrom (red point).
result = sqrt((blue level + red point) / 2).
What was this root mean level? 4.17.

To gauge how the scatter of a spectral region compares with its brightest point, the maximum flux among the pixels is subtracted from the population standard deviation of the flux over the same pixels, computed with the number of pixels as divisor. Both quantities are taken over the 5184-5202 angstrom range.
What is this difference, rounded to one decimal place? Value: -17.6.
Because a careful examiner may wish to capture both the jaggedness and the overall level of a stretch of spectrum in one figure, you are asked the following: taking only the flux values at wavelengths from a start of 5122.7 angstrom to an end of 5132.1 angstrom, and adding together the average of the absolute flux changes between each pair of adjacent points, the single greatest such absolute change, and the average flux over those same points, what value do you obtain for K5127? 21.2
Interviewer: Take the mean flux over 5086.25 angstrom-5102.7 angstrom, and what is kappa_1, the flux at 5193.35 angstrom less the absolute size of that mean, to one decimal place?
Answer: -2.1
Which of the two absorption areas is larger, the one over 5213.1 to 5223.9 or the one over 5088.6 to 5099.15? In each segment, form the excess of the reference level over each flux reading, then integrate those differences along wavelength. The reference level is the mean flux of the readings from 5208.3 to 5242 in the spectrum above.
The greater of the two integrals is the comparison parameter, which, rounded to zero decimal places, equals 3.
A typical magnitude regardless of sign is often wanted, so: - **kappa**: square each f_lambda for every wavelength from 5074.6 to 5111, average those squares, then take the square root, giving 17.0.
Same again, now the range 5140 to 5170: 18.0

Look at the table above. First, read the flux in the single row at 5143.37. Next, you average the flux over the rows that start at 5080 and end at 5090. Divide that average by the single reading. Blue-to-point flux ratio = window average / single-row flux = 0.97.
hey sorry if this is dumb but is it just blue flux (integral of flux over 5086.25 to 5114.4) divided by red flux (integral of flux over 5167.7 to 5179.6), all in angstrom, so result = 2.3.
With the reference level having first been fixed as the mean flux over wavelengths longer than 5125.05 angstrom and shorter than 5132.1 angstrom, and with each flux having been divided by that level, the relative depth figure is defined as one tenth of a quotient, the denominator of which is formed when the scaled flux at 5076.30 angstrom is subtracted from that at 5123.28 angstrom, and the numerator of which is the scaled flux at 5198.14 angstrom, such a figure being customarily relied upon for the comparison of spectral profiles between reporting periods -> 1.7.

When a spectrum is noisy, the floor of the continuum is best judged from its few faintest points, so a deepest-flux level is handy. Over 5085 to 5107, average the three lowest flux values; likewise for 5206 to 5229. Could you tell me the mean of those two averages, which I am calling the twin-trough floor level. 15.9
